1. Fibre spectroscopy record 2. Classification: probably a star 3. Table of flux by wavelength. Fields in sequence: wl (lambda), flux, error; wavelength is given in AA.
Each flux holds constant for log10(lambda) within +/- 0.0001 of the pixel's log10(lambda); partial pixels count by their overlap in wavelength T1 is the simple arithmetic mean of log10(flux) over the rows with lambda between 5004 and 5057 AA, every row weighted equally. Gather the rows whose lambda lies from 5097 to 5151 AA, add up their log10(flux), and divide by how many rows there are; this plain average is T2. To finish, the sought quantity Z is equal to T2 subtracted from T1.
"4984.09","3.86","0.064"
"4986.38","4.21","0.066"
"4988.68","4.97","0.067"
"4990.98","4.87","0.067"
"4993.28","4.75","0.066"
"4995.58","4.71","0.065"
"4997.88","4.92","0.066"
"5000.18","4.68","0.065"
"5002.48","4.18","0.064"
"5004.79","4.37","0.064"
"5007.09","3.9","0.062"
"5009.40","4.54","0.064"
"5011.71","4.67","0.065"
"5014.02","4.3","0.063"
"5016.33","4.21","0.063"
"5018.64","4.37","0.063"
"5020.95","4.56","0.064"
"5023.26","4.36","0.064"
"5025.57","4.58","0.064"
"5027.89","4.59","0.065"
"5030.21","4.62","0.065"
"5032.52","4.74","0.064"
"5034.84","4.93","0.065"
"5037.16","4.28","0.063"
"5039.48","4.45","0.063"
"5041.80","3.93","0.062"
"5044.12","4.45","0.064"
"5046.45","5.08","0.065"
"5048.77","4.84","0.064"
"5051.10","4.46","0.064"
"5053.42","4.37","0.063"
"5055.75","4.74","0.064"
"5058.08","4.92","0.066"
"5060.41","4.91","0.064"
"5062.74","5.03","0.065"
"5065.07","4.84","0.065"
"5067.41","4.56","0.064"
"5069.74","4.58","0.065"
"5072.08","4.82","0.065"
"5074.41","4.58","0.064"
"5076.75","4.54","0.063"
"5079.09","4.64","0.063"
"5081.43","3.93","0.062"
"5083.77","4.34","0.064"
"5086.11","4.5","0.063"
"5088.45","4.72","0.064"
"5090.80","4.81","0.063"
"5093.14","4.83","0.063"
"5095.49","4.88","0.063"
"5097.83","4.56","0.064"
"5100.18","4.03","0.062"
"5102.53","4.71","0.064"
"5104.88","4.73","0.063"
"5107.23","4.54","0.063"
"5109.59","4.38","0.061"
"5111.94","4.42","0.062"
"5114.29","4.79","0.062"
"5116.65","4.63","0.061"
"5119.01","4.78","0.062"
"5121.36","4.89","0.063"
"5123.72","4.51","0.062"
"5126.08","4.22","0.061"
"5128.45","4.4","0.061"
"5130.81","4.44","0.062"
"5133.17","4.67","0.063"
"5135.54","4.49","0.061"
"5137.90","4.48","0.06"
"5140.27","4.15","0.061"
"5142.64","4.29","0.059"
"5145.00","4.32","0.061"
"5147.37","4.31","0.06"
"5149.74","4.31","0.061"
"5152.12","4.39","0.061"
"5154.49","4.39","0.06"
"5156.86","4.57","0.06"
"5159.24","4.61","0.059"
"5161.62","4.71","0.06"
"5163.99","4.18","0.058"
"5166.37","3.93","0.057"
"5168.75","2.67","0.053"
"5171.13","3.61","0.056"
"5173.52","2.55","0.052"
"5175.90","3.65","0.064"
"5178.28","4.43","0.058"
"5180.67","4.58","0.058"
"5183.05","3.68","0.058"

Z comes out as 0.00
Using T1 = 0.652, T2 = 0.651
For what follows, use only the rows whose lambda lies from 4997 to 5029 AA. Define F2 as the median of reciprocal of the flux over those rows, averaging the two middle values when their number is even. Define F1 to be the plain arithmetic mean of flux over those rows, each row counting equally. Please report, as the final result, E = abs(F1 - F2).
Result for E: 4.22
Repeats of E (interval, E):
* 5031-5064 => 4.44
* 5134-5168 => 4.14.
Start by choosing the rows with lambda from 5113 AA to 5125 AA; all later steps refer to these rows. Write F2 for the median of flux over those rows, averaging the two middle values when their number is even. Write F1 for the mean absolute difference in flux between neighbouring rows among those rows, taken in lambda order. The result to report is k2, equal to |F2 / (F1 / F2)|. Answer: 114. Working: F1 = 0.20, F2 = 4.78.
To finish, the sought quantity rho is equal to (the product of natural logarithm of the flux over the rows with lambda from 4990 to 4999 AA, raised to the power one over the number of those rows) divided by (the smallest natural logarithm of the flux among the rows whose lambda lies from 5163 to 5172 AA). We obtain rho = 1.60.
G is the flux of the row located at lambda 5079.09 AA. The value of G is 4.64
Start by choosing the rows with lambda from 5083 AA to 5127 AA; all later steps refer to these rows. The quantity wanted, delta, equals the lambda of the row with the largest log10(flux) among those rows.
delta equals 5121.36 AA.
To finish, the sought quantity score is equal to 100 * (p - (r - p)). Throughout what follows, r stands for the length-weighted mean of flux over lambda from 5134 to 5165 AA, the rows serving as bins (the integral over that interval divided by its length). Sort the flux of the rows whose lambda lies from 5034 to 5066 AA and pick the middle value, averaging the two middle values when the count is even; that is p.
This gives 518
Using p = 4.8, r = 4.40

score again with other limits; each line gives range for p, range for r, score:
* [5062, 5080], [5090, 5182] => 487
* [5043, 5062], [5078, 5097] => 500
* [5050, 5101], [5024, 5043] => 471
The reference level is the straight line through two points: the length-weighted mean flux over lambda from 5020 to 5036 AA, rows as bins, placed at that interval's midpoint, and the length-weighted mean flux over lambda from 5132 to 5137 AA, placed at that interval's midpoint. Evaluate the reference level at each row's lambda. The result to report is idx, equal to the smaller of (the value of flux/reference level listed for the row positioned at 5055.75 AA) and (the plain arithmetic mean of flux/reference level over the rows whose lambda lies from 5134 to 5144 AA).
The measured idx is 0.952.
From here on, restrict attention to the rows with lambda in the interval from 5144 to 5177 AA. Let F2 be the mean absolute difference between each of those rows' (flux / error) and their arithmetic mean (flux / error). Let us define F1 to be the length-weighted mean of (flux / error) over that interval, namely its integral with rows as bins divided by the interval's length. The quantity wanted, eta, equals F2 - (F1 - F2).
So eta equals -53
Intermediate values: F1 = 68.1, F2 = 7.35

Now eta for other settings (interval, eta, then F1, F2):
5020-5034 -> -69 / 71.2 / 1.18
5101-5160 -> -69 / 73.2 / 2.13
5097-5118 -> -68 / 72.6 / 2.56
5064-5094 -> -67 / 72.0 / 2.55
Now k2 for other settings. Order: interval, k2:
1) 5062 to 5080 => 134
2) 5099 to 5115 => 85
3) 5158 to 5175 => 22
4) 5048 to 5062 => 111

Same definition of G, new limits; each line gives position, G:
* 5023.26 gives 4.36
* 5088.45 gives 4.72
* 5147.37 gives 4.31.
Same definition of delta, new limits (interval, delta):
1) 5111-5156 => 5121.36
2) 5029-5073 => 5046.45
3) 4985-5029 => 4988.68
